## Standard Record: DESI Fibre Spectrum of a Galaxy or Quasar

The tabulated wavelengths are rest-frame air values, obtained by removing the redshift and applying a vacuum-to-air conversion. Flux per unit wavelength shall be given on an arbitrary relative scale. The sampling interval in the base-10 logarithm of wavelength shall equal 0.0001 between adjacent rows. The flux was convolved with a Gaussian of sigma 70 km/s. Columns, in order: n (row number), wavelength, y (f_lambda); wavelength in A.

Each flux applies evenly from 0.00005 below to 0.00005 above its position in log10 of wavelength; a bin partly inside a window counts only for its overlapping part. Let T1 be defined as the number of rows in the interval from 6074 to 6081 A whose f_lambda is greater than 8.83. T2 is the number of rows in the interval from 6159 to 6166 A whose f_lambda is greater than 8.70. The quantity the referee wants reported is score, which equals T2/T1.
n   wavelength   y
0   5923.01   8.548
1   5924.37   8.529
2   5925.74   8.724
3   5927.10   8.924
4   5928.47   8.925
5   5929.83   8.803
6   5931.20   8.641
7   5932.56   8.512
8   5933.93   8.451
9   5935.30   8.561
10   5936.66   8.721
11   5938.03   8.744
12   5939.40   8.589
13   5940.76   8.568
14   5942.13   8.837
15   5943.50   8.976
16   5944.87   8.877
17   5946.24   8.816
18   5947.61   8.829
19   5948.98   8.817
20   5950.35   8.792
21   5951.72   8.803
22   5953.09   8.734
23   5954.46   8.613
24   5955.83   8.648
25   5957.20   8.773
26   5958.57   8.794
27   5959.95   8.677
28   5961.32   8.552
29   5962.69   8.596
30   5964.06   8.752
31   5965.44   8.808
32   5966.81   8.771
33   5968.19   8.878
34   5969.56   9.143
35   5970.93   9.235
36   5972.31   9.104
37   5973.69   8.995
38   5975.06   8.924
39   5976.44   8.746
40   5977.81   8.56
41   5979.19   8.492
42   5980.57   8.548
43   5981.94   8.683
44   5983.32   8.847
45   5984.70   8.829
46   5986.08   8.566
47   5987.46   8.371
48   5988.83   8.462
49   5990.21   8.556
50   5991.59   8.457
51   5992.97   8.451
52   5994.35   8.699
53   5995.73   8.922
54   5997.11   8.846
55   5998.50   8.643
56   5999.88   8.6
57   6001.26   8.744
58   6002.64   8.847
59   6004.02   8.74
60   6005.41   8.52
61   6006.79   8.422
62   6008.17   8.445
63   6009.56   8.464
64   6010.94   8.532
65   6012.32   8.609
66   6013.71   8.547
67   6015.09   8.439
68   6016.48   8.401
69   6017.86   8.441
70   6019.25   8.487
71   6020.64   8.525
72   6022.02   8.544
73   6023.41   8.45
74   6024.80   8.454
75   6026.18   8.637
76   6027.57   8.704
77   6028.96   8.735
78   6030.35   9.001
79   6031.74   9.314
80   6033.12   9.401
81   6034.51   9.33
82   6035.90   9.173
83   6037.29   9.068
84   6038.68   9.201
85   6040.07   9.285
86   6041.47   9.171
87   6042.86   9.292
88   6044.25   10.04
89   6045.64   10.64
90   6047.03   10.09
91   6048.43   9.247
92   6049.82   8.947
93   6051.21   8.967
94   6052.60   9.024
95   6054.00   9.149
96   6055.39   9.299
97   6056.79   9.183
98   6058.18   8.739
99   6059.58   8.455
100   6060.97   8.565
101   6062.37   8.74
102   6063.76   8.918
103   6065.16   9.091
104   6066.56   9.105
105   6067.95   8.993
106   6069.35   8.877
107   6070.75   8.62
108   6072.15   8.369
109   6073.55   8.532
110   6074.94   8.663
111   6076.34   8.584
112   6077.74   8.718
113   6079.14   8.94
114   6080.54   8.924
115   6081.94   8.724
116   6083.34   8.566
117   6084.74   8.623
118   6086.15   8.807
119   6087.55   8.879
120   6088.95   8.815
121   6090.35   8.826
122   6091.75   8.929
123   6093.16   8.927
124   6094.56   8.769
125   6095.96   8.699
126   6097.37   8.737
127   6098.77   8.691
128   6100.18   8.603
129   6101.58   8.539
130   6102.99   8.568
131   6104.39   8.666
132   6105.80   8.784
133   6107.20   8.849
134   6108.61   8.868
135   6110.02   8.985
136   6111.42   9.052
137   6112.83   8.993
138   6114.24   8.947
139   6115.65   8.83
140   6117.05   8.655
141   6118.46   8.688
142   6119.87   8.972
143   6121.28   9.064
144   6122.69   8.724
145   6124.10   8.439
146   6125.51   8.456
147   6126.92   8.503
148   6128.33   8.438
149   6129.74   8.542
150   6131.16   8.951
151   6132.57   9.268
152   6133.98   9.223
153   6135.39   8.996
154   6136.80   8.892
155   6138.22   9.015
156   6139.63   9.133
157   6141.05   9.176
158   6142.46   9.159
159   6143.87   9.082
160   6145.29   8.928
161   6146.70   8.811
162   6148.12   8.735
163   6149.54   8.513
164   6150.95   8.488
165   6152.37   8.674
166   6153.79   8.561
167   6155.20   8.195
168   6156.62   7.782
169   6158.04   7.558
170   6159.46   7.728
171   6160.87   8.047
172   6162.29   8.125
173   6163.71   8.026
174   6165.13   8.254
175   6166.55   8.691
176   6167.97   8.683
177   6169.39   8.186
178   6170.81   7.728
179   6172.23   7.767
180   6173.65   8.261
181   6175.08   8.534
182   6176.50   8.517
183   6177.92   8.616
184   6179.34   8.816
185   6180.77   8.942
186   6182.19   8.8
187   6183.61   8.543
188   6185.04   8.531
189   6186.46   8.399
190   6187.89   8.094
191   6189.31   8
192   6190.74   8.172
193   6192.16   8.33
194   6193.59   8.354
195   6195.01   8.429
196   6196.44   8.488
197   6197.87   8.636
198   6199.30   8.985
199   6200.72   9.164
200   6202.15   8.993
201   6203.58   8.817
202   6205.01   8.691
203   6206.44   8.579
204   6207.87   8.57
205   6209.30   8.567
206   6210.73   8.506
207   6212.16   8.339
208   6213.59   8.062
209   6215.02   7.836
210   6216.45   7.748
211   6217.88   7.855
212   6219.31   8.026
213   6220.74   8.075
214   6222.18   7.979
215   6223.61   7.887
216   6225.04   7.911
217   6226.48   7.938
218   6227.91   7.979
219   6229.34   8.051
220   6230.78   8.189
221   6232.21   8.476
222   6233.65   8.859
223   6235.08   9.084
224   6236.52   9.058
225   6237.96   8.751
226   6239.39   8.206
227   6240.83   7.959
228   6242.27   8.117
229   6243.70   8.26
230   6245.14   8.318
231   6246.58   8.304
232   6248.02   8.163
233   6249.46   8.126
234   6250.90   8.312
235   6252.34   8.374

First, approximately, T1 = 2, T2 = 0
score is 0.00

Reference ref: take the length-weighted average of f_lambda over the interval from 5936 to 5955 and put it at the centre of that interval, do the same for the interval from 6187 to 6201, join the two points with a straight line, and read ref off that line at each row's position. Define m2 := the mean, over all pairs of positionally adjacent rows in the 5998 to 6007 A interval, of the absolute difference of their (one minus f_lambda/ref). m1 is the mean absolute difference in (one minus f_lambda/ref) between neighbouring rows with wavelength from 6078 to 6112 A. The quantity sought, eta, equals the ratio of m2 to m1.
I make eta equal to 1.5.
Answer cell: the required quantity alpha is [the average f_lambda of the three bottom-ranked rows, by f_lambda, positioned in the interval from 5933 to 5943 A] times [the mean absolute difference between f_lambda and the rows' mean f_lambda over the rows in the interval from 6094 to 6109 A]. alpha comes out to 0.73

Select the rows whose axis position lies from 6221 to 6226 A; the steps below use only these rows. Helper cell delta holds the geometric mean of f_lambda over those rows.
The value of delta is 7.9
